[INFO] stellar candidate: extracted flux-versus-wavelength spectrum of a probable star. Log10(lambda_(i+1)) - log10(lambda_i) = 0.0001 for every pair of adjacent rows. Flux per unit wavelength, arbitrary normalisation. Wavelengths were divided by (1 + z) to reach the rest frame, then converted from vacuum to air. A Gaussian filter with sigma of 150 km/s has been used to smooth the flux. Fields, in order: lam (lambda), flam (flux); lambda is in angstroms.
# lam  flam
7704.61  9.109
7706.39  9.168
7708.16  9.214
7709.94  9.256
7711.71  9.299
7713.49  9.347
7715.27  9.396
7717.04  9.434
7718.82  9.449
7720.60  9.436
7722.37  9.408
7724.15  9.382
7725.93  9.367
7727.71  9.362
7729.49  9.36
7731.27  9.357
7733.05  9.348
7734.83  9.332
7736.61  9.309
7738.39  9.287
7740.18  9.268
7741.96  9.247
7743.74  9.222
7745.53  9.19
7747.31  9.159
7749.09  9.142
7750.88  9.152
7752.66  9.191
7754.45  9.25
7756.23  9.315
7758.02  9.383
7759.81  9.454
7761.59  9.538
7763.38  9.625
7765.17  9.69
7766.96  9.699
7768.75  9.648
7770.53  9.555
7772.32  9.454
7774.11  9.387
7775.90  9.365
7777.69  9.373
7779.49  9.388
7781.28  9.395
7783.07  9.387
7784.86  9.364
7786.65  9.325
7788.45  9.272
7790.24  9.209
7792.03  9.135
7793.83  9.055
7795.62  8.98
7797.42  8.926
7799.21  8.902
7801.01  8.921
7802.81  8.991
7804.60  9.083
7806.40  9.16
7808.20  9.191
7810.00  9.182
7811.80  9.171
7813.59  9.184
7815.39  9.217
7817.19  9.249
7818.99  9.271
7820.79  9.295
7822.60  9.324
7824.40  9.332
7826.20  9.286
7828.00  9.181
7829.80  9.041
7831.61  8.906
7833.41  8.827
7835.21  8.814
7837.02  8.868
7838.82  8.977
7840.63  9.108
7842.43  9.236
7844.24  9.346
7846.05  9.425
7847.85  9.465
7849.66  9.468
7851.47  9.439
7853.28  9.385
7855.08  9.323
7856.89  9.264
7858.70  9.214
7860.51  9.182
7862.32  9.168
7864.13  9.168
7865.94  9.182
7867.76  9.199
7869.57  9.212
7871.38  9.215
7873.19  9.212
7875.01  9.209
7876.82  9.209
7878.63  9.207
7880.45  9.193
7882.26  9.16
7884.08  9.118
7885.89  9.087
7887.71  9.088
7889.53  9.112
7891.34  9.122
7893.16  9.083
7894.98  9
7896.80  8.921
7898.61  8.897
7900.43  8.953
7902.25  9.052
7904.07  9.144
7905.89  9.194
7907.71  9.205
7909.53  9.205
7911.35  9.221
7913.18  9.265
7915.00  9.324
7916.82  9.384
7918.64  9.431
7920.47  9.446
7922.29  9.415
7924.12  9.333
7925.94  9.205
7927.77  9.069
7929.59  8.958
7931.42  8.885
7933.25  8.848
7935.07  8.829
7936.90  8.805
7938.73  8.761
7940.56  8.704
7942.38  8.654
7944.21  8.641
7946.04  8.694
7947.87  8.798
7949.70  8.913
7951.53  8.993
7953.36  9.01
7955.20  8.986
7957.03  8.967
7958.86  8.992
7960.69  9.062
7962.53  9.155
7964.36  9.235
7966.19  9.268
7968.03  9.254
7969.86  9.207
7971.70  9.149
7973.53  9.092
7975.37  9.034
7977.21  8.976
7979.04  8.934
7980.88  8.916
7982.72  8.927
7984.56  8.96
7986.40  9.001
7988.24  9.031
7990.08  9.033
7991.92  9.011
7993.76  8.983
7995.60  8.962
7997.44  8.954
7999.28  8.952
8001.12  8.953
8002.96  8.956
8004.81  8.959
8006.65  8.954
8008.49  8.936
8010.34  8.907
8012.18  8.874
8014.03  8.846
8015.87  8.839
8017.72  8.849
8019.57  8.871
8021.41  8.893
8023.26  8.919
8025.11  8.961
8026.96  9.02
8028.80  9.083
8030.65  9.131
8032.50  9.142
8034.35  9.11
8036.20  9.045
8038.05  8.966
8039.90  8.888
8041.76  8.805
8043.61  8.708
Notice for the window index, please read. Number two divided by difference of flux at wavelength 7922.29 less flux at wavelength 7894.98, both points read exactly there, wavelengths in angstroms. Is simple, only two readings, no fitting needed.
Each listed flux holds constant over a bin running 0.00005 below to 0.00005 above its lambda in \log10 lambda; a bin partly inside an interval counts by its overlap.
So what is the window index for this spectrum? 4.8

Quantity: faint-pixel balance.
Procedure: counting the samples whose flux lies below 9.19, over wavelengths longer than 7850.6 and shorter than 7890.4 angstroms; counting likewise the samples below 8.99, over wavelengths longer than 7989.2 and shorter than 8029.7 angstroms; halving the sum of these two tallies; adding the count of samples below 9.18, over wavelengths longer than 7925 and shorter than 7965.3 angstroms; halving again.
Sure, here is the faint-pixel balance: 17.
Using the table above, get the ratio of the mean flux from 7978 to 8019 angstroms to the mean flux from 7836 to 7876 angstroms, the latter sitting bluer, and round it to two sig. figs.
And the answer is 0.97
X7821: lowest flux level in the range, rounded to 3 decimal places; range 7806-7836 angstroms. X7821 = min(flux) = 8.814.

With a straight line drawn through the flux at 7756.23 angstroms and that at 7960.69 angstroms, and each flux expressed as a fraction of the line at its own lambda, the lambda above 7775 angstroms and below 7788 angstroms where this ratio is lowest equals 7786.65 angstroms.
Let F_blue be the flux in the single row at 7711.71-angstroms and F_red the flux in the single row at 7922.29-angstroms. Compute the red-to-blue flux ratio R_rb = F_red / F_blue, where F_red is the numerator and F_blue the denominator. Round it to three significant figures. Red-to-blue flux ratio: 1.01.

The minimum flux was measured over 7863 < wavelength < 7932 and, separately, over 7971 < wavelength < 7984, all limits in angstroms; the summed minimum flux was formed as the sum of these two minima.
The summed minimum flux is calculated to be 17.8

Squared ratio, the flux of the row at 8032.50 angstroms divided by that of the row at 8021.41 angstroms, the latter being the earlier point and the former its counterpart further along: 1.06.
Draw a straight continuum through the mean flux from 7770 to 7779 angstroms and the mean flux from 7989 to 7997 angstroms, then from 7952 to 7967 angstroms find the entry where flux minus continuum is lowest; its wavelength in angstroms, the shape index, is 7957.03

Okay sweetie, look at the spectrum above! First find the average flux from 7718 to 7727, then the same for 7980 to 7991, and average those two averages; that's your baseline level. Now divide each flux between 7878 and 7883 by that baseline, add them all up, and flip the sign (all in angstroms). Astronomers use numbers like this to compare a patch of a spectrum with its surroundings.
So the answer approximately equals -3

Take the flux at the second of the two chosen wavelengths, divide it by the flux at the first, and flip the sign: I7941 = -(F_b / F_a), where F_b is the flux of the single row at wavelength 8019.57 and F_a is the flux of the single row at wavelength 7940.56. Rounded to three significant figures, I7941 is -1.02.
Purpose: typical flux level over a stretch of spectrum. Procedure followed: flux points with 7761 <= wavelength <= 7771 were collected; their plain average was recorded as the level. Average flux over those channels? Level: 9.6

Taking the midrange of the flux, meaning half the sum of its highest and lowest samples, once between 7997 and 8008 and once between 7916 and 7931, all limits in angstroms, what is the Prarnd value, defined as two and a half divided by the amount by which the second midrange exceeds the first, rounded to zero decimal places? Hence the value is 10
